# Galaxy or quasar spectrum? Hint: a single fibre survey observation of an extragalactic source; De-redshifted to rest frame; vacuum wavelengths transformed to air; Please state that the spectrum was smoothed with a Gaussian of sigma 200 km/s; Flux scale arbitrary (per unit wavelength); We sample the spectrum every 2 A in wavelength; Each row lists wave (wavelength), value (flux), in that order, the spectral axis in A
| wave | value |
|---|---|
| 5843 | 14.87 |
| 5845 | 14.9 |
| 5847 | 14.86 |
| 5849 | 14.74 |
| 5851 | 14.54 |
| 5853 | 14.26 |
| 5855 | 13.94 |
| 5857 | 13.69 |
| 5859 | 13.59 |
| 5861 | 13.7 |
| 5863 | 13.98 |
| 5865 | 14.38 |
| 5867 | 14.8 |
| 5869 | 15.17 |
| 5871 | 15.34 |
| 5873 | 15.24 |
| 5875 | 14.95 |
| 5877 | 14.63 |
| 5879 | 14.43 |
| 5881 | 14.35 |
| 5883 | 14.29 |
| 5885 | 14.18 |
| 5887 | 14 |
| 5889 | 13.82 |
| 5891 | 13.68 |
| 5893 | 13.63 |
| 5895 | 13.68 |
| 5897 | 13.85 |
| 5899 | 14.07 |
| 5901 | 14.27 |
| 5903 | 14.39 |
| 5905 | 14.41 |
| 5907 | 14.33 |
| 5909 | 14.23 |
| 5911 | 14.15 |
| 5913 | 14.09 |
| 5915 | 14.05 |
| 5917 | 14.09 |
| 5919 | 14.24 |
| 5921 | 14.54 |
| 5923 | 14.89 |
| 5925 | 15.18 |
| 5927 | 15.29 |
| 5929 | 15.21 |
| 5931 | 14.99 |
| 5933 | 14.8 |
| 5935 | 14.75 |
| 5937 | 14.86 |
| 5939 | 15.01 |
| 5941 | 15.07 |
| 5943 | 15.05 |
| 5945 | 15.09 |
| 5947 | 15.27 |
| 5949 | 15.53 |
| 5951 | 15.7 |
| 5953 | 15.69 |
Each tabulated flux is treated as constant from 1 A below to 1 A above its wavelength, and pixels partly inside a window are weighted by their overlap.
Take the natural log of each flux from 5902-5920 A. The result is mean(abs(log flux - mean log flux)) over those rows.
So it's 0.008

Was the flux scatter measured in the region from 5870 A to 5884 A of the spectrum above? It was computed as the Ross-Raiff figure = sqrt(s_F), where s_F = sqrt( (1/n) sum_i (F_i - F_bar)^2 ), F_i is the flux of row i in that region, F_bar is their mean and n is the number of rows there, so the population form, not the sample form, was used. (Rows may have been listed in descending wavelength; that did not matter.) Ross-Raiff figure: 0.63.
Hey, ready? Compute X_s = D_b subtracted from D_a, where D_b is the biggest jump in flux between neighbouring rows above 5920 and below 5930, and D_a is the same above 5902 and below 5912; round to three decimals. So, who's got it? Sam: -0.250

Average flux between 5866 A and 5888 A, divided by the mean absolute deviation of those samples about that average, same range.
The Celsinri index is 38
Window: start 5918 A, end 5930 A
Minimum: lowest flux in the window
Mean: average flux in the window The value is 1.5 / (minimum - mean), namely -2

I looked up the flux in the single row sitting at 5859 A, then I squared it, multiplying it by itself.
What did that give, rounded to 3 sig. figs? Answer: 185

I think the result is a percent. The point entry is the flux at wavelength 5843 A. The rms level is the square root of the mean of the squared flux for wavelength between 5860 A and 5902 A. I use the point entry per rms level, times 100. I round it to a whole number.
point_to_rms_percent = 104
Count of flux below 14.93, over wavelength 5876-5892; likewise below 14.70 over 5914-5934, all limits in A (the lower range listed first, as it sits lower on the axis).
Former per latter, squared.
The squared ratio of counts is 4.0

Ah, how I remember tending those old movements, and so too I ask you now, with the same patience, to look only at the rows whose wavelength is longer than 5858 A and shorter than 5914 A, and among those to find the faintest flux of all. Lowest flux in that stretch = 13.59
